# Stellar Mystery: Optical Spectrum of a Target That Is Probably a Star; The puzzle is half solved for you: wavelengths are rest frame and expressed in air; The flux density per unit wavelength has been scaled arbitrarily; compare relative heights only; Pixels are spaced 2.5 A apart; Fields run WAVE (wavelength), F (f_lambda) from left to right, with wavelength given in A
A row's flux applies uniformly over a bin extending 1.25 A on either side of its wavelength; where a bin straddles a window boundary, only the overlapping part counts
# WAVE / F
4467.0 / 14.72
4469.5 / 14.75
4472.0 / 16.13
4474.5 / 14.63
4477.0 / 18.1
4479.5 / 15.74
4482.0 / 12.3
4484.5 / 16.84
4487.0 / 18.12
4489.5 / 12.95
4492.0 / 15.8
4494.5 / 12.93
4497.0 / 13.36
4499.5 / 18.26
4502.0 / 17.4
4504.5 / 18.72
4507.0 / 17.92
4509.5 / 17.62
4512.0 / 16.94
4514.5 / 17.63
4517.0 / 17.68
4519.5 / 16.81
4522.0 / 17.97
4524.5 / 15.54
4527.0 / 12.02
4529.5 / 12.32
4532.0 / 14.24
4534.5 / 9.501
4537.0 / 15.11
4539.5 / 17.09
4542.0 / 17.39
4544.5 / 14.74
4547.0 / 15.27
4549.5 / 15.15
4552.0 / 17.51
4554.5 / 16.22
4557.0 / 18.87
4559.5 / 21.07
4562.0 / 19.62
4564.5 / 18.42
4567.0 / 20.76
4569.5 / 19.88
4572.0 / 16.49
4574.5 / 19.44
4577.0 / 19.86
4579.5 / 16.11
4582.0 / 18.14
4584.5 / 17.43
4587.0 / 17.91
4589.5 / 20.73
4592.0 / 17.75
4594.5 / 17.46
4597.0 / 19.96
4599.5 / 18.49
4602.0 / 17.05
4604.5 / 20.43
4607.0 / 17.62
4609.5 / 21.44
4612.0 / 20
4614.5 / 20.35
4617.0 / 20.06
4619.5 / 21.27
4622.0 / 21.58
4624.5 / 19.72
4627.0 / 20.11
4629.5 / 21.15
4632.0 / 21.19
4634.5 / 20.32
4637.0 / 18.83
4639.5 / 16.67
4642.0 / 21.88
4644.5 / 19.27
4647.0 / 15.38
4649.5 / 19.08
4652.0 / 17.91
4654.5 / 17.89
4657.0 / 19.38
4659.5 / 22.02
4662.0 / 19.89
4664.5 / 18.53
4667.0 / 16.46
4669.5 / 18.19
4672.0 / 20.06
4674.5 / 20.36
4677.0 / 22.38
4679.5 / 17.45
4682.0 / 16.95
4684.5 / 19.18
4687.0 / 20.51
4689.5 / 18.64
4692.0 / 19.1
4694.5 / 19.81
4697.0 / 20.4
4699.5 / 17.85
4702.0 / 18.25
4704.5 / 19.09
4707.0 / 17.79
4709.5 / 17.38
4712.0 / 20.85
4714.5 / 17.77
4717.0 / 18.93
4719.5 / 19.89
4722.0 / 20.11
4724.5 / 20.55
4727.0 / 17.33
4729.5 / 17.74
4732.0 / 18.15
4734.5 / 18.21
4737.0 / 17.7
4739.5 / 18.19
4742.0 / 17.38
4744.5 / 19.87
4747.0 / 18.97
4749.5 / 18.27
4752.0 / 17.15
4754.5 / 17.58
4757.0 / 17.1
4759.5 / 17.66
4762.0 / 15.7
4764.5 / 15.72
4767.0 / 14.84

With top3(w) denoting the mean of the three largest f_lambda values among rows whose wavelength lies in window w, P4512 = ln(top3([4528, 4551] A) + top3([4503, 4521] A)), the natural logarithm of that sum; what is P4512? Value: 3.55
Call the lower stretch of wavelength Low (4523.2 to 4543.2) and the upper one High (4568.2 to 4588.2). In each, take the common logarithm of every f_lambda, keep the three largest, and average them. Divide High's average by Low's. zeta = 1.06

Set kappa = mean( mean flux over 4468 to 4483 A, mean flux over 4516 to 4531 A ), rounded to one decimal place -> 15.3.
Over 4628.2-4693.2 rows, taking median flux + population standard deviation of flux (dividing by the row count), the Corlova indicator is 20.9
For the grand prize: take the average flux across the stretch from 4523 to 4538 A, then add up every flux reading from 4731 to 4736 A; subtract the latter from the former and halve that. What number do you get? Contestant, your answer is -12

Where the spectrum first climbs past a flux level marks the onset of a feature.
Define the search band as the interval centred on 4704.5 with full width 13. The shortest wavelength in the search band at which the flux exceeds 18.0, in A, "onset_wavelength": 4702.0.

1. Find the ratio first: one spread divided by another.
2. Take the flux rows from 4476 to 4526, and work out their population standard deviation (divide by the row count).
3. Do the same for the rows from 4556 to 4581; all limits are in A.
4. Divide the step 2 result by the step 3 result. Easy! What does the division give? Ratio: 1.26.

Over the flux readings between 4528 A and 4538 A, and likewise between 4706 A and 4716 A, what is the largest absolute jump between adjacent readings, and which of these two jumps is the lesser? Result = 3.47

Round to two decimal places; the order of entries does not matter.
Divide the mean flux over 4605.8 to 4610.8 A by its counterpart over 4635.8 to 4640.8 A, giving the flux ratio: 1.10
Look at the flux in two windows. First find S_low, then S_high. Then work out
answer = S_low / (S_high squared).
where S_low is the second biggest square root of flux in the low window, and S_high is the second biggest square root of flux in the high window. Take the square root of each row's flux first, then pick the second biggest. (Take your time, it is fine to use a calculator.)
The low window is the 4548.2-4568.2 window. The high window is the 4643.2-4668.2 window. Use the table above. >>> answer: 0.23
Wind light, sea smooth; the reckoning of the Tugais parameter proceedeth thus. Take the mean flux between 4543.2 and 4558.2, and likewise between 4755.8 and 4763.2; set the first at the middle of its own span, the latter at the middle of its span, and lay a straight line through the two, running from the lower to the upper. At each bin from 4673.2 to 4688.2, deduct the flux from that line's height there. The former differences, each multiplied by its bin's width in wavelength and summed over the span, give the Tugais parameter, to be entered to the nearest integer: -43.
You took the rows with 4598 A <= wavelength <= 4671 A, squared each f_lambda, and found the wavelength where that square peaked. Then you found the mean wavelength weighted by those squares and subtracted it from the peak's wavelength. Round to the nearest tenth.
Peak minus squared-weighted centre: 25.8 A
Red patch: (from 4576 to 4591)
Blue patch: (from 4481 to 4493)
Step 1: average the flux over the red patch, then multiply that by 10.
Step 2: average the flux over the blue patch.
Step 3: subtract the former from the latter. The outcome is -168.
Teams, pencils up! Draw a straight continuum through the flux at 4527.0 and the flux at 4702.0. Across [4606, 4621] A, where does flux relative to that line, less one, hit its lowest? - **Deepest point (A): 4607.0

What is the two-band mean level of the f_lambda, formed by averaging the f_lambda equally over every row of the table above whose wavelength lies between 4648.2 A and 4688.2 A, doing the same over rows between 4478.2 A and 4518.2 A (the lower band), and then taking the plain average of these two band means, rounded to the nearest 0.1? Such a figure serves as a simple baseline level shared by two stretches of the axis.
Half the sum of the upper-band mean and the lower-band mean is 17.7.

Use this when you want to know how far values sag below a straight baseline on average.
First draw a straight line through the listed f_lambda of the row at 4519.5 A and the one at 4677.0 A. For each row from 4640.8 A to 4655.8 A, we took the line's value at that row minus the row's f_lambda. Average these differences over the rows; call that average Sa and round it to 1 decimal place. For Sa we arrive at 2.8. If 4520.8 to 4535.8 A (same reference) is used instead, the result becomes 3.5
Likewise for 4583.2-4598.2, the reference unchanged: 0.8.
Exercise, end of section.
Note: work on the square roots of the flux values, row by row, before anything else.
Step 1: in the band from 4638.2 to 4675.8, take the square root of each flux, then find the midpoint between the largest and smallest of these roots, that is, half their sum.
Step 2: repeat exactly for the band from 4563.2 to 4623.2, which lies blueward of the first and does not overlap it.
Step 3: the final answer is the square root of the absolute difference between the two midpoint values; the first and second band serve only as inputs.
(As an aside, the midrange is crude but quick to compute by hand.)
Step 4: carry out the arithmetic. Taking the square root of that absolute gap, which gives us 0.1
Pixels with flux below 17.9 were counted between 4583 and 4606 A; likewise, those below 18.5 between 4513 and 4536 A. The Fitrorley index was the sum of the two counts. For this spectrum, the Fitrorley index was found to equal 13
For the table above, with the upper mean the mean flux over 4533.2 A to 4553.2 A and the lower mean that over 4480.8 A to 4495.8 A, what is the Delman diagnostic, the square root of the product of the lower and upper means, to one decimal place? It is 15.0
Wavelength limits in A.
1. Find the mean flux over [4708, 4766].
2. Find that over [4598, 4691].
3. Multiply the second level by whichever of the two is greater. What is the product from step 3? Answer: 376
